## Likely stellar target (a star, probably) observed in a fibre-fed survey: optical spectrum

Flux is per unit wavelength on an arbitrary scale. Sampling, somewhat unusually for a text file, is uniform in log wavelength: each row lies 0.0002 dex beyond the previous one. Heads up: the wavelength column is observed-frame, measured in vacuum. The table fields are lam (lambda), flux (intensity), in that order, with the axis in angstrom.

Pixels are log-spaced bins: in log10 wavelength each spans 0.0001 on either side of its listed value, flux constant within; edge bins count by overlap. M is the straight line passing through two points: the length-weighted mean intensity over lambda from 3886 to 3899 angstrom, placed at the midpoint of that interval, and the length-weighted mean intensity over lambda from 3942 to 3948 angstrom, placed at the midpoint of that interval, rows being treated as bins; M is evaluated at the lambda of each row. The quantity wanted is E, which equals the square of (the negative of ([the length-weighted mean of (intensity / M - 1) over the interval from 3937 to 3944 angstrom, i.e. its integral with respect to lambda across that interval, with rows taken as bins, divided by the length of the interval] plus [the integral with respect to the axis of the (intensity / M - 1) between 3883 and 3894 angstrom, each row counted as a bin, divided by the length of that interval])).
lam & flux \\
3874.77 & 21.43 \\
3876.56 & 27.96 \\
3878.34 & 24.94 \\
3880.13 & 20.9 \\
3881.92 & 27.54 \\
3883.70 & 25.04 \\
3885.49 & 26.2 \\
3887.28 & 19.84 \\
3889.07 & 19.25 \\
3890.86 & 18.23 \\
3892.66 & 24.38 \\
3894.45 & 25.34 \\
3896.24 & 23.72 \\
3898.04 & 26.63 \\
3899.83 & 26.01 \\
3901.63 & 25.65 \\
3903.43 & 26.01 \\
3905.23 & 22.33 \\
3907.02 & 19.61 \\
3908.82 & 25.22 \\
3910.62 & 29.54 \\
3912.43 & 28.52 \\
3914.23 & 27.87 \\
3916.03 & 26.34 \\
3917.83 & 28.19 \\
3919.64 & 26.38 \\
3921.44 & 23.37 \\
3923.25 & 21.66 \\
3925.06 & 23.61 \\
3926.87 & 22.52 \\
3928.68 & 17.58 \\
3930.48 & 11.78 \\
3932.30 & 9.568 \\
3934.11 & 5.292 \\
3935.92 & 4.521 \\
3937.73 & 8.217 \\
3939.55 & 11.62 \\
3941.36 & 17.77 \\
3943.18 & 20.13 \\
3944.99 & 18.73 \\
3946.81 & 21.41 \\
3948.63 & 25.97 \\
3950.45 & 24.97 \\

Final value 0.10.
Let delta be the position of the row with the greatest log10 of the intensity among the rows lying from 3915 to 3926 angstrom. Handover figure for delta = 3917.83 angstrom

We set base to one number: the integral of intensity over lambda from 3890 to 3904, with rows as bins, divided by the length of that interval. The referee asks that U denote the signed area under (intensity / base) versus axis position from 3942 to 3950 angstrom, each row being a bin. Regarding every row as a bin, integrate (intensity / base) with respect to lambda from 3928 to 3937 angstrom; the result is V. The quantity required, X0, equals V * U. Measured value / 25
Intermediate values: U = 7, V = 3.5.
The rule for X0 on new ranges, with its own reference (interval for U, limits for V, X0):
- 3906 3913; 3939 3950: 65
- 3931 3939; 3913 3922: 24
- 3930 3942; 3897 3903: 30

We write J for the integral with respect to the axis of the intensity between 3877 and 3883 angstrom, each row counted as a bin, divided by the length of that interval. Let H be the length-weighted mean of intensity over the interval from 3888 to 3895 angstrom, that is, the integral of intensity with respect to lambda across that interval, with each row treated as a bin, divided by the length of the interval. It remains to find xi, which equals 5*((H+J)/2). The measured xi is 116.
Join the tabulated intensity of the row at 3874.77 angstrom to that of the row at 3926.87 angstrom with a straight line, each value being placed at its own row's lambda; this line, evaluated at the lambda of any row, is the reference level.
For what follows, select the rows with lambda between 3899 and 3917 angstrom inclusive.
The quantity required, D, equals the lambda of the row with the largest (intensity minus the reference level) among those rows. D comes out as 3910.62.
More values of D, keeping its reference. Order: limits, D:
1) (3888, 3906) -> 3898.04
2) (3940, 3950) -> 3948.63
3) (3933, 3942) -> 3941.36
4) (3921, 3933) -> 3925.06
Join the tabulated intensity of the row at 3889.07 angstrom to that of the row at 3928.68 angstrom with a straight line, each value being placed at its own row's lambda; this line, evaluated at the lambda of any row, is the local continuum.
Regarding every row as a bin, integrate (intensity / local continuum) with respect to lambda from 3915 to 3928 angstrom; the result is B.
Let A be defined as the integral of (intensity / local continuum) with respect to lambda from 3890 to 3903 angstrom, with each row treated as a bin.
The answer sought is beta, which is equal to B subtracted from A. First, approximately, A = 16.7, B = 17.8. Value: -1.1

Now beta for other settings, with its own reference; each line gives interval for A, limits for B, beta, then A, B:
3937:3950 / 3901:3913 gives -2.4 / 13.9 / 16.3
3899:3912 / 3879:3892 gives 2.5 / 17.5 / 15.1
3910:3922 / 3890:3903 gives 1.3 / 18.0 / 16.7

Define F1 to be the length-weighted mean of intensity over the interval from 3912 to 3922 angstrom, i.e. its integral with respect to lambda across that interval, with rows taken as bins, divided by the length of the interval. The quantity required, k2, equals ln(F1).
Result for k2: 3.29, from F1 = 27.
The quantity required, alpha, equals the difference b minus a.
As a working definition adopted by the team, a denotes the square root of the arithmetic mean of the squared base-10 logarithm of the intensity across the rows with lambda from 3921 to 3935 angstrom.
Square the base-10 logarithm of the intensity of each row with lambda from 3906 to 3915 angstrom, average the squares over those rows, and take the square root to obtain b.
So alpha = 0.213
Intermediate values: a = 1.20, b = 1.41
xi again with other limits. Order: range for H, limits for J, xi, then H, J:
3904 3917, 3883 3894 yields 120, 26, 22.2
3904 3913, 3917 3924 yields 125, 25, 24.9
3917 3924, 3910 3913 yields 135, 25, 29.0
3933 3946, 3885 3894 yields 85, 12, 21.6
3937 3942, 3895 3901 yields 95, 12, 25.5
